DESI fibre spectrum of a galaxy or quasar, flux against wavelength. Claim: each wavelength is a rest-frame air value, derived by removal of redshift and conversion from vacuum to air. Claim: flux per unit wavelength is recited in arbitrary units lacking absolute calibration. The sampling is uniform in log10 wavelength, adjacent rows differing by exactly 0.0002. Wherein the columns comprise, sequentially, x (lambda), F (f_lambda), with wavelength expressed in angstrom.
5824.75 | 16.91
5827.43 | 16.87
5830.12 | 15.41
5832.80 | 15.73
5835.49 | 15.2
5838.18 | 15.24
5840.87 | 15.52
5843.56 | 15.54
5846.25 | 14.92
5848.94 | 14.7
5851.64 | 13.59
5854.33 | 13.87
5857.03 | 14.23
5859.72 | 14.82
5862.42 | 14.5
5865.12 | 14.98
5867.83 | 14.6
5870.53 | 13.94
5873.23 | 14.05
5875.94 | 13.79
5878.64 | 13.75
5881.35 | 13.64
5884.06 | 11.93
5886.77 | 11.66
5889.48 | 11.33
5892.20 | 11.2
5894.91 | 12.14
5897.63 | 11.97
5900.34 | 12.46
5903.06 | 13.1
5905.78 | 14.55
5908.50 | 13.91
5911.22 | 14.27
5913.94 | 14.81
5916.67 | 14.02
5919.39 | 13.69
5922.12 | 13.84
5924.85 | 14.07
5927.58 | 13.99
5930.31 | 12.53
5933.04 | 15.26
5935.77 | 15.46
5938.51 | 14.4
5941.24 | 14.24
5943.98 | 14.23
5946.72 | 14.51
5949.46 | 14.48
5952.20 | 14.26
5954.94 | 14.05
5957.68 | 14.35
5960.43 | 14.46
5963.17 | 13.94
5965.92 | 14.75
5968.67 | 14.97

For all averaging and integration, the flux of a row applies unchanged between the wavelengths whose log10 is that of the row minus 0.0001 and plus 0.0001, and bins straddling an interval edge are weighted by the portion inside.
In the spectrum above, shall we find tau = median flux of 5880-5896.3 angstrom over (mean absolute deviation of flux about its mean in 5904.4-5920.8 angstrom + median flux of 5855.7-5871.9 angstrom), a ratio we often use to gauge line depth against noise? 0.79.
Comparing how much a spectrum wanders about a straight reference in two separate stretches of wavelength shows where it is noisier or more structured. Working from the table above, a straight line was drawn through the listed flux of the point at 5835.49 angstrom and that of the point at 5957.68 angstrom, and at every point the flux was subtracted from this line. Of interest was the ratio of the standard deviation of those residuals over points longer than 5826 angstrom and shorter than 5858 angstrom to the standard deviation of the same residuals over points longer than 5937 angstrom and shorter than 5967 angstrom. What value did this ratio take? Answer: 3.5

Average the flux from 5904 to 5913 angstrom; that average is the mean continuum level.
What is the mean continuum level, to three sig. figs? 14.2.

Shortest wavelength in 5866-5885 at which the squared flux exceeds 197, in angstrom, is 5867.83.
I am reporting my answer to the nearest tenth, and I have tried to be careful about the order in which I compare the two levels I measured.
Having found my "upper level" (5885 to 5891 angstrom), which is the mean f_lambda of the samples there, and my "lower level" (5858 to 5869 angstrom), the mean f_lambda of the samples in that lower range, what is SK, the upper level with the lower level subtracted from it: -3.2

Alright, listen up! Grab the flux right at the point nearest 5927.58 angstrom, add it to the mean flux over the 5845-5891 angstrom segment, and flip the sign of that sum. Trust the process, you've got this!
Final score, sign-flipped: -27.8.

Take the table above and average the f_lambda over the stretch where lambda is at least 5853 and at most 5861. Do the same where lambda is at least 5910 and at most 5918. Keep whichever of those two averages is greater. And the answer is 14.4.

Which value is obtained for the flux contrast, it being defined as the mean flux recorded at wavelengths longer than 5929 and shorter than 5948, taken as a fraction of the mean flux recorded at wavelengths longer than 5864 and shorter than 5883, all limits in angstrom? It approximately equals 1.02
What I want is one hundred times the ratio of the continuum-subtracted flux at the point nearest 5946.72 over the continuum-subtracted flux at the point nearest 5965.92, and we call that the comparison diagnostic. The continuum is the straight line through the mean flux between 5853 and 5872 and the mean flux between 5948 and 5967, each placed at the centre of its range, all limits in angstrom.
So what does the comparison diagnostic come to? 40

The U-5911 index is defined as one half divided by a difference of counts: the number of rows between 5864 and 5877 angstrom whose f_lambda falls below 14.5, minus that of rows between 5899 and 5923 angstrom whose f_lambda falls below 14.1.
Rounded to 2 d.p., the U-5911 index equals -0.17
